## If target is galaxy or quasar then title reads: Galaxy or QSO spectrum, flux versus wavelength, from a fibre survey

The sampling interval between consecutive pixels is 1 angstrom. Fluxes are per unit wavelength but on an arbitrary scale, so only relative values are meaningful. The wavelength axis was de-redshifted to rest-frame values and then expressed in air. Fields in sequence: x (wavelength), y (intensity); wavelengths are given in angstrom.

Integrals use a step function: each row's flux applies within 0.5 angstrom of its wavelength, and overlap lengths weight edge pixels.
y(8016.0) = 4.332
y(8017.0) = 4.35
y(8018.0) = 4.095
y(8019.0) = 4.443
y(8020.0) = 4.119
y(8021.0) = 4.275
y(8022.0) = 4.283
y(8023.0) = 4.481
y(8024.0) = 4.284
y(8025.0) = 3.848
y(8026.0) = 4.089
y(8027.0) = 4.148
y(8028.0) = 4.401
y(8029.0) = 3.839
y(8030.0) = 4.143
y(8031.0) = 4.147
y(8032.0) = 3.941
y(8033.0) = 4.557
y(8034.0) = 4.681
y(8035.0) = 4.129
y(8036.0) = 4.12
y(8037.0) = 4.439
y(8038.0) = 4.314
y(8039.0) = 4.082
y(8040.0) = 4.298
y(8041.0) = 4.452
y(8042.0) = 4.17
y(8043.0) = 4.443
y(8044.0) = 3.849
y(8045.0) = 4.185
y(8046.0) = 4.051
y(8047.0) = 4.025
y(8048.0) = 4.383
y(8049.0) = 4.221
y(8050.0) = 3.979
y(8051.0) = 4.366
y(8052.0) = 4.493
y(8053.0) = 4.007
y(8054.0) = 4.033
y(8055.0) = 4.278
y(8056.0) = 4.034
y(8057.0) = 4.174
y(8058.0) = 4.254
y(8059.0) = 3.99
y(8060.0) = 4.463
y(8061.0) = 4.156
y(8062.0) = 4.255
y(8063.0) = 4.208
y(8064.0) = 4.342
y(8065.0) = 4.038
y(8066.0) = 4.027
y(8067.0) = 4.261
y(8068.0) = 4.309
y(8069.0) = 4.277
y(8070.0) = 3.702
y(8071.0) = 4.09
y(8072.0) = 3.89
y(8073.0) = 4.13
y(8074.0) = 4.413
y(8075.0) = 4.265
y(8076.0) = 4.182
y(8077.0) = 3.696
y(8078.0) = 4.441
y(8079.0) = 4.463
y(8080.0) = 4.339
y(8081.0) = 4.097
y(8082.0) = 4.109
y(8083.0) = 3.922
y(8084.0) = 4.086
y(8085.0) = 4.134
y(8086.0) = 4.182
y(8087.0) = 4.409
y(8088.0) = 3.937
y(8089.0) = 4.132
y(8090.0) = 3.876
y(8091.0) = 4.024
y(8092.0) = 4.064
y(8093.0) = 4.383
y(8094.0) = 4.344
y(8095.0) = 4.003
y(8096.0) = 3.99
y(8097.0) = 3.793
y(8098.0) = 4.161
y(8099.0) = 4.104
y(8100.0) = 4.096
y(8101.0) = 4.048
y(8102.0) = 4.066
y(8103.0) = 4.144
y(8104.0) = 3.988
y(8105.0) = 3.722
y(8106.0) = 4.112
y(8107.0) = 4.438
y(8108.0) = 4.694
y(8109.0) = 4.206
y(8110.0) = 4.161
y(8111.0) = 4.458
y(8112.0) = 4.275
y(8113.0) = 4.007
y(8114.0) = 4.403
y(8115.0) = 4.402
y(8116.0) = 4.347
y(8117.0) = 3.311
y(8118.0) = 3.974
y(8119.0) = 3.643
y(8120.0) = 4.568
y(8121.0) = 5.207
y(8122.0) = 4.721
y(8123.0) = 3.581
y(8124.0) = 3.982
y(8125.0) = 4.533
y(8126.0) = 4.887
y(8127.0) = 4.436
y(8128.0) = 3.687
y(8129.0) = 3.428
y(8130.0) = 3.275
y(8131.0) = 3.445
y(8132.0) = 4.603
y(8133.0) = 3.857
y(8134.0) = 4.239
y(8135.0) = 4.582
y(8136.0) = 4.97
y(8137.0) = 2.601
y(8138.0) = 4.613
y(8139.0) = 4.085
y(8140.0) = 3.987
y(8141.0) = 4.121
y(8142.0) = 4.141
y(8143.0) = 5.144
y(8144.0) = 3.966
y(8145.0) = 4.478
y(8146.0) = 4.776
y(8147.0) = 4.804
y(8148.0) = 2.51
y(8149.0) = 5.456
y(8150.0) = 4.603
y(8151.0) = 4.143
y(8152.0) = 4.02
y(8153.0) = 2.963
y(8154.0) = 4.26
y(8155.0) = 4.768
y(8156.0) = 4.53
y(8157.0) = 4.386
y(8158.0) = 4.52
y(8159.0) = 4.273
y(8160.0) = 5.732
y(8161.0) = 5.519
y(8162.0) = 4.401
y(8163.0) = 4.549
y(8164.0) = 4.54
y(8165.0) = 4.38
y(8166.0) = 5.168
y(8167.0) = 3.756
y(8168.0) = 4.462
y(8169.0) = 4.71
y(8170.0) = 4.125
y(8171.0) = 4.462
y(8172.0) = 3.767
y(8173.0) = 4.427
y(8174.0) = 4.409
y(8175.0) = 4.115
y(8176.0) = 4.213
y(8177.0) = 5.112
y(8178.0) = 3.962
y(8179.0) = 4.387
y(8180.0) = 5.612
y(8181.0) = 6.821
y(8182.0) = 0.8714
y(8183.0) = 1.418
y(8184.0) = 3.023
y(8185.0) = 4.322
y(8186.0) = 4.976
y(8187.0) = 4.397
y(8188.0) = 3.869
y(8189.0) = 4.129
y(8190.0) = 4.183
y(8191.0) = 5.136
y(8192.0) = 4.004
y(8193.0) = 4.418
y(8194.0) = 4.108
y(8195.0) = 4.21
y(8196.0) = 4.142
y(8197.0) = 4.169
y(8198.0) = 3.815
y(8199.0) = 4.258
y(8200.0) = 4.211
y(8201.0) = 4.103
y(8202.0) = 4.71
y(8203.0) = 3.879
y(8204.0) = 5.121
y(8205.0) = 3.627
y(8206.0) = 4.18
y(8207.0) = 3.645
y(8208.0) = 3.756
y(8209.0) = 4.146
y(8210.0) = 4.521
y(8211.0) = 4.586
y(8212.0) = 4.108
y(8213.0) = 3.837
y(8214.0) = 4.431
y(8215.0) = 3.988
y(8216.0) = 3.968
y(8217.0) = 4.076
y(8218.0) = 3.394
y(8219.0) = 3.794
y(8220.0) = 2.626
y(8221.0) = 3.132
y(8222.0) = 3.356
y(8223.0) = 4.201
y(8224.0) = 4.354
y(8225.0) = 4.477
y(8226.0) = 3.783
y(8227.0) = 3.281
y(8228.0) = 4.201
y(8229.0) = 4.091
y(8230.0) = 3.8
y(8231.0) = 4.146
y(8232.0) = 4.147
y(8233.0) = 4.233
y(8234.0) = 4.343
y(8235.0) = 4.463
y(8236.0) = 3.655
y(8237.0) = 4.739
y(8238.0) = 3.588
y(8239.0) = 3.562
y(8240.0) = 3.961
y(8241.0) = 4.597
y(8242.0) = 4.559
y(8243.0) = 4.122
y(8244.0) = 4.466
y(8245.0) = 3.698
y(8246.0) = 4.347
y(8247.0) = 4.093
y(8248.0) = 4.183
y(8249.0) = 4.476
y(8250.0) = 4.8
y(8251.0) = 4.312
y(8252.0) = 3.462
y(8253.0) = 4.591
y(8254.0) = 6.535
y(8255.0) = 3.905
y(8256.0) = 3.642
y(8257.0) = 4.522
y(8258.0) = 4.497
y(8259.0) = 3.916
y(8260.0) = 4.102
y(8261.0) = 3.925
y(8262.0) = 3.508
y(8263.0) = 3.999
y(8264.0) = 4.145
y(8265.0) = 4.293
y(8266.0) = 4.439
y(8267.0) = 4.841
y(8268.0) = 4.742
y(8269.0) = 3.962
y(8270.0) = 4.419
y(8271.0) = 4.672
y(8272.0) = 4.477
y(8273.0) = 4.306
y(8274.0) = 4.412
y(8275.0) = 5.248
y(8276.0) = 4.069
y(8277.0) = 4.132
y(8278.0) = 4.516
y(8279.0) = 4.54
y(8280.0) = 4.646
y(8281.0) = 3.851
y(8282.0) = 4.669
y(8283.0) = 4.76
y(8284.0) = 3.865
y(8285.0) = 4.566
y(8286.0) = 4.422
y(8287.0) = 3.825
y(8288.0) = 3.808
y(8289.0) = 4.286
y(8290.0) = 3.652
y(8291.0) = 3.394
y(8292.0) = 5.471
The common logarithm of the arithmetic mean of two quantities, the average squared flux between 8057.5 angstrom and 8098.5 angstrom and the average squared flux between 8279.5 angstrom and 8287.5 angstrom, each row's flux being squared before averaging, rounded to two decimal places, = 1.26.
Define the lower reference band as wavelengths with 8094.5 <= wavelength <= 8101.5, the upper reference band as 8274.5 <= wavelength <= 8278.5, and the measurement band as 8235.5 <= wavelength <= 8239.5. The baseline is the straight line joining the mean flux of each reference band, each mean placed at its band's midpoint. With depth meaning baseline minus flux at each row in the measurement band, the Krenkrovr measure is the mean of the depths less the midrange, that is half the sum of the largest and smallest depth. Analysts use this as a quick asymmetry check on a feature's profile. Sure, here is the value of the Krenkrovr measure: 0.26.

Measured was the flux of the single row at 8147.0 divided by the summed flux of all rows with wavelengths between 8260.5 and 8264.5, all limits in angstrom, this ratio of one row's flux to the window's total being 0.31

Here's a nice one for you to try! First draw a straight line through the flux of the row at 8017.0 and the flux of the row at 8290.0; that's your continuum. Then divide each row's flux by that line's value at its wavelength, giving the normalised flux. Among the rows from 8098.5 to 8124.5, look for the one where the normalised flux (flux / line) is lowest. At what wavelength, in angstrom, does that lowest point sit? 8117.0 angstrom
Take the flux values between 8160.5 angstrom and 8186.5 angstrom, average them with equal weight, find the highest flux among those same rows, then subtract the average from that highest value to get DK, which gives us 2.5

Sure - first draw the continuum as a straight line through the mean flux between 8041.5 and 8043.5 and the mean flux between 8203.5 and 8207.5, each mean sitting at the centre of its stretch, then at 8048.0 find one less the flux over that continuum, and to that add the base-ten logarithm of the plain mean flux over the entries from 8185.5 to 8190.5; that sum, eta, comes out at 0.615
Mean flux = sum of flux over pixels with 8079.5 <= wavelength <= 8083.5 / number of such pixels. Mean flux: 4.12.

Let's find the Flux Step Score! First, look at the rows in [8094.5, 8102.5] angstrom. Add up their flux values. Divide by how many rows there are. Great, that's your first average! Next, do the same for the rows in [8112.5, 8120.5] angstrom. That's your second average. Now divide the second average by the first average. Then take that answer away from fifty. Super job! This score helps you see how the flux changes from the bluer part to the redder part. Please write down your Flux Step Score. 49.0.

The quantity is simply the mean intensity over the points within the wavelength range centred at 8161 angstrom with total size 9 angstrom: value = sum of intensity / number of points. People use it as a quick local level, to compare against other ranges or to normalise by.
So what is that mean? 4.70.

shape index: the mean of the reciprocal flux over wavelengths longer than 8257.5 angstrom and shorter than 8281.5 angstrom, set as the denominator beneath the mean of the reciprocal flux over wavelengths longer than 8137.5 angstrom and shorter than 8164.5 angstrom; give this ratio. 1.00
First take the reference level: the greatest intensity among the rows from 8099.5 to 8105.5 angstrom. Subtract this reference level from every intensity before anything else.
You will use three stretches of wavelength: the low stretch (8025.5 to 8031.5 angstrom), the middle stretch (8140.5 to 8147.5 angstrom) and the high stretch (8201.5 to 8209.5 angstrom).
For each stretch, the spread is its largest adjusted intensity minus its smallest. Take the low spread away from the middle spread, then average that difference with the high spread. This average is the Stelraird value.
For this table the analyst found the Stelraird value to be 1.1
